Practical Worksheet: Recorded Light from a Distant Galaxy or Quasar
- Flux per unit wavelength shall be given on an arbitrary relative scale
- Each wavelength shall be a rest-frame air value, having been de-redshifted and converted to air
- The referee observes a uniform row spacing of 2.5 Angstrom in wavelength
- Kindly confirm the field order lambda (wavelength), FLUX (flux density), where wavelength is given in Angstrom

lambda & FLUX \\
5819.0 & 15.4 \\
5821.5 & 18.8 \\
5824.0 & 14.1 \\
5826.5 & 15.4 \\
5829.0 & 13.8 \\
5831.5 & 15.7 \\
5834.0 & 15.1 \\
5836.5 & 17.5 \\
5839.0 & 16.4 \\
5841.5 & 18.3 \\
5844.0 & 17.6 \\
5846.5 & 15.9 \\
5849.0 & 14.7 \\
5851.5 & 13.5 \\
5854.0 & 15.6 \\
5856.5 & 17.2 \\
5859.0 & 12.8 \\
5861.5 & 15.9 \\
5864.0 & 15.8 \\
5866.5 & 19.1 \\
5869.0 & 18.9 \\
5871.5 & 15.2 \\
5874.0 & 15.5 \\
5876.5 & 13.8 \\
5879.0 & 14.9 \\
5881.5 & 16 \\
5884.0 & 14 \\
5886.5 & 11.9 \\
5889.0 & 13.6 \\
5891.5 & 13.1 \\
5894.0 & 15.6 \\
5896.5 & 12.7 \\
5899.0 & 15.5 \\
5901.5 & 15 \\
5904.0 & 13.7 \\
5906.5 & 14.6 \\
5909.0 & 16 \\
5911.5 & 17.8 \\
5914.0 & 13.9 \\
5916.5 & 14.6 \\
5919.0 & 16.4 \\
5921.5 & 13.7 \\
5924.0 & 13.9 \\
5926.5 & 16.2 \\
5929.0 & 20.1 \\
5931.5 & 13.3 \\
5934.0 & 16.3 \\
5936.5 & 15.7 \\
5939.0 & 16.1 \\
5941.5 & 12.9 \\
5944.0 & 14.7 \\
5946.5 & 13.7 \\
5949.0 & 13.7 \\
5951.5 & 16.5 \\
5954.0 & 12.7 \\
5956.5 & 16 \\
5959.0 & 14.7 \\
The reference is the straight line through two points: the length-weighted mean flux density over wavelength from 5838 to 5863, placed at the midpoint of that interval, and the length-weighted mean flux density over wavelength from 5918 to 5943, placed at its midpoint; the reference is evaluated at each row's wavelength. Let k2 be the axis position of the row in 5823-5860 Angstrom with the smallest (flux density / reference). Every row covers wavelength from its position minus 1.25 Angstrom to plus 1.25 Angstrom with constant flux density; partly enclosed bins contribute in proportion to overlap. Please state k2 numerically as 5859.0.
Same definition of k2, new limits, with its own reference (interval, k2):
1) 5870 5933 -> 5886.5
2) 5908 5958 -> 5954.0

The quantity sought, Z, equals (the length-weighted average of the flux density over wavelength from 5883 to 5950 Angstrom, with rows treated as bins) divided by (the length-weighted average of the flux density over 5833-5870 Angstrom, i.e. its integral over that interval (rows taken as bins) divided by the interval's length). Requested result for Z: 0.91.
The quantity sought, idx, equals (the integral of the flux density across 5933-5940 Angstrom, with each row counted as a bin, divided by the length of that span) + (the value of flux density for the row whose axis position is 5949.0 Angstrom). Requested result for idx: 29.7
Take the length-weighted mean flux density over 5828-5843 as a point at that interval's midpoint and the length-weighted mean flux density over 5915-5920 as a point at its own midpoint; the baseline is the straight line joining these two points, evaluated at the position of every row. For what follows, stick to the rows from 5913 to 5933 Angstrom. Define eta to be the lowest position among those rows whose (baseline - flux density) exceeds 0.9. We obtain 5914.0 Angstrom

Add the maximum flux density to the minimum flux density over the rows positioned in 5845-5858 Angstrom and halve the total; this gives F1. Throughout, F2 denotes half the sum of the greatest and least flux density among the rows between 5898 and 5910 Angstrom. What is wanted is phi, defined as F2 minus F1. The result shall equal -0.5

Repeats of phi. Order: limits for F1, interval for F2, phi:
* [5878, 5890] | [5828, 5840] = 1.7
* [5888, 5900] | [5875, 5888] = -0.2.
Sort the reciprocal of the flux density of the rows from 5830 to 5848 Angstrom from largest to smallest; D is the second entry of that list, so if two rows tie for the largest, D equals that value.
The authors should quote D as 0.064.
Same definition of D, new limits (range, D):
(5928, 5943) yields 0.075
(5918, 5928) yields 0.072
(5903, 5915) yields 0.072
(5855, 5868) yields 0.063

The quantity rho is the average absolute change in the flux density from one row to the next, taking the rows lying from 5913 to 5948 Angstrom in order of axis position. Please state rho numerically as 2.18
